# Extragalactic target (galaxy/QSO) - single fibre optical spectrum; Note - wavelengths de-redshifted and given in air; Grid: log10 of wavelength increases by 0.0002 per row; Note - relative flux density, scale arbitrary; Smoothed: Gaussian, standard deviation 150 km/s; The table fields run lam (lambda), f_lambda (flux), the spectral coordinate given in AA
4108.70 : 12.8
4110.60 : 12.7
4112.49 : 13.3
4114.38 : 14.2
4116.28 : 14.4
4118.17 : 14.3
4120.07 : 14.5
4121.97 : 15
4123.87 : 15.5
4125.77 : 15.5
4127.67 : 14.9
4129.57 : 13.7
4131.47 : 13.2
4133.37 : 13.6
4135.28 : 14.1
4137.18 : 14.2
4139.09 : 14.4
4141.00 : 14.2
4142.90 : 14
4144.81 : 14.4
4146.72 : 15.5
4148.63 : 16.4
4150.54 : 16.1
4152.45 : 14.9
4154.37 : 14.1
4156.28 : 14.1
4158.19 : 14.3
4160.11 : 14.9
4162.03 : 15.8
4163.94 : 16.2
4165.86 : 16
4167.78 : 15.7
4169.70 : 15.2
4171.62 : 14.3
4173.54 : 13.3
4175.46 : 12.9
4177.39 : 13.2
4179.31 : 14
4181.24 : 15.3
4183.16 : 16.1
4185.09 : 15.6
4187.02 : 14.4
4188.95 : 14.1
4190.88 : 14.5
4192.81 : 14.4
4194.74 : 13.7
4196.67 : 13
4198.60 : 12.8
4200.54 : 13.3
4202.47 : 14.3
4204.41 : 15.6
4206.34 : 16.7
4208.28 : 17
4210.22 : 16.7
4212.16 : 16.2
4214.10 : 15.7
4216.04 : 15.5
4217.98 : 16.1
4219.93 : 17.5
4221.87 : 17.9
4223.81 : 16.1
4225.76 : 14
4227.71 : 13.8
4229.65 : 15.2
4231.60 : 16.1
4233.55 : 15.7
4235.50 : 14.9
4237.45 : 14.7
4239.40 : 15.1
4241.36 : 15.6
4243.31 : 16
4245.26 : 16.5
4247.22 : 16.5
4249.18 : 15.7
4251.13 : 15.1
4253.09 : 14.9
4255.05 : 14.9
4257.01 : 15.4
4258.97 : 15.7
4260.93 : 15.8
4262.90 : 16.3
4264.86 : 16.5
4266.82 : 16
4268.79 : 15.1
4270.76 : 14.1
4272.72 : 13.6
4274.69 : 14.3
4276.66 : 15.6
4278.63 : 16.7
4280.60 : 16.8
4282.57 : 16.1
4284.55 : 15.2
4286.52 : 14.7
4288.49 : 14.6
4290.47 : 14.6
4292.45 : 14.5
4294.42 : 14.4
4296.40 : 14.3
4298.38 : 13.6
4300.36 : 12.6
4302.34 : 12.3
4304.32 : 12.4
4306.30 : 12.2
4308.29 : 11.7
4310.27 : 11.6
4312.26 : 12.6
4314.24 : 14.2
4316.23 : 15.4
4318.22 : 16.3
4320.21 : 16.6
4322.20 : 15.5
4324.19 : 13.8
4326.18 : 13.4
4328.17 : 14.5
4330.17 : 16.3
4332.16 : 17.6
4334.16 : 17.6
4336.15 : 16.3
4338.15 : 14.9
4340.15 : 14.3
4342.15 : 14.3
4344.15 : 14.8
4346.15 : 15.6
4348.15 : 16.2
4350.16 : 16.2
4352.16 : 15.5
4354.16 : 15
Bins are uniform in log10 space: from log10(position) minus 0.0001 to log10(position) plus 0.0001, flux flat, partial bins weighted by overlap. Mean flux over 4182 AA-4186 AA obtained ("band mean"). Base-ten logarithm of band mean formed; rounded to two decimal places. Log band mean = 1.20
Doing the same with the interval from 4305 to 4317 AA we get 1.11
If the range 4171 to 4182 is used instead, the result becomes 1.14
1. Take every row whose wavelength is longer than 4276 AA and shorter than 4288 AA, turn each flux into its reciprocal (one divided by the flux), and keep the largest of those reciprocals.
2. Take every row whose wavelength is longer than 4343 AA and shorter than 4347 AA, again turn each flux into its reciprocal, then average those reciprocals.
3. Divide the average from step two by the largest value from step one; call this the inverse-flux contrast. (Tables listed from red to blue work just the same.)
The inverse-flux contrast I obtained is 0.97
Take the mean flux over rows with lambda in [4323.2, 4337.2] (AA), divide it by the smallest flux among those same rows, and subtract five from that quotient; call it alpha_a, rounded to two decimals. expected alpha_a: -3.83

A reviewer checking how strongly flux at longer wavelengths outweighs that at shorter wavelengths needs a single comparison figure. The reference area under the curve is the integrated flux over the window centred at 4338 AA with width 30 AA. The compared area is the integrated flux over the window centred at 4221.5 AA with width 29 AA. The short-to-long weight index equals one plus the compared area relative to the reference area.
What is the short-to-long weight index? 2.00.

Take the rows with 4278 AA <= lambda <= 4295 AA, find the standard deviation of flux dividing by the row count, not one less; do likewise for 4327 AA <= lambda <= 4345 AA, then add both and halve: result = 1.100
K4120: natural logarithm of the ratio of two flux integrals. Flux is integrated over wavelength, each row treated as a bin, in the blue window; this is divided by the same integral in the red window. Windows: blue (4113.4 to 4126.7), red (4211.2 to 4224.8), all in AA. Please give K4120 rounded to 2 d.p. -0.13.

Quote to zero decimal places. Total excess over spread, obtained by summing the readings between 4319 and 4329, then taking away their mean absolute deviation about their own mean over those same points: 73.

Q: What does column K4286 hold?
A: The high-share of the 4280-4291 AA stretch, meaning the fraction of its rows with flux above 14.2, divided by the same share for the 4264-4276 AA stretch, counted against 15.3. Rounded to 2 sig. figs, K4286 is 3.0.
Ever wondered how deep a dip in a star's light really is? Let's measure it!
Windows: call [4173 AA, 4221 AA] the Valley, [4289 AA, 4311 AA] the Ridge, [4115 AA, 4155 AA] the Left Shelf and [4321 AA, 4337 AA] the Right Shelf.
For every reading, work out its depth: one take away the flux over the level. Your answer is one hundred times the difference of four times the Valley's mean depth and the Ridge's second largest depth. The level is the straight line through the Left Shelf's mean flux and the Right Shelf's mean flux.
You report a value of -23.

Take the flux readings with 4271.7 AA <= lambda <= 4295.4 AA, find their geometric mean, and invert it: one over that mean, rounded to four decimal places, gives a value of 0.0664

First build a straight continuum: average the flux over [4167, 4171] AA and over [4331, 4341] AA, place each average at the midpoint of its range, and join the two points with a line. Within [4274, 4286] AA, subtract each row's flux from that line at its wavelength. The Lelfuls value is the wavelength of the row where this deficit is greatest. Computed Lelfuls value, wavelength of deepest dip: 4274.69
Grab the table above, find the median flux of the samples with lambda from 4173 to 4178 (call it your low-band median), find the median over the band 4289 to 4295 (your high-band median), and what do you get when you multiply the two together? 191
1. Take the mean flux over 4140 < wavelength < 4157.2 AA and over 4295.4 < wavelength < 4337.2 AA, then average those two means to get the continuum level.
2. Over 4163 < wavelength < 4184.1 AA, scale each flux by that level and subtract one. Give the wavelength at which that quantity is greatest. 4163.94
